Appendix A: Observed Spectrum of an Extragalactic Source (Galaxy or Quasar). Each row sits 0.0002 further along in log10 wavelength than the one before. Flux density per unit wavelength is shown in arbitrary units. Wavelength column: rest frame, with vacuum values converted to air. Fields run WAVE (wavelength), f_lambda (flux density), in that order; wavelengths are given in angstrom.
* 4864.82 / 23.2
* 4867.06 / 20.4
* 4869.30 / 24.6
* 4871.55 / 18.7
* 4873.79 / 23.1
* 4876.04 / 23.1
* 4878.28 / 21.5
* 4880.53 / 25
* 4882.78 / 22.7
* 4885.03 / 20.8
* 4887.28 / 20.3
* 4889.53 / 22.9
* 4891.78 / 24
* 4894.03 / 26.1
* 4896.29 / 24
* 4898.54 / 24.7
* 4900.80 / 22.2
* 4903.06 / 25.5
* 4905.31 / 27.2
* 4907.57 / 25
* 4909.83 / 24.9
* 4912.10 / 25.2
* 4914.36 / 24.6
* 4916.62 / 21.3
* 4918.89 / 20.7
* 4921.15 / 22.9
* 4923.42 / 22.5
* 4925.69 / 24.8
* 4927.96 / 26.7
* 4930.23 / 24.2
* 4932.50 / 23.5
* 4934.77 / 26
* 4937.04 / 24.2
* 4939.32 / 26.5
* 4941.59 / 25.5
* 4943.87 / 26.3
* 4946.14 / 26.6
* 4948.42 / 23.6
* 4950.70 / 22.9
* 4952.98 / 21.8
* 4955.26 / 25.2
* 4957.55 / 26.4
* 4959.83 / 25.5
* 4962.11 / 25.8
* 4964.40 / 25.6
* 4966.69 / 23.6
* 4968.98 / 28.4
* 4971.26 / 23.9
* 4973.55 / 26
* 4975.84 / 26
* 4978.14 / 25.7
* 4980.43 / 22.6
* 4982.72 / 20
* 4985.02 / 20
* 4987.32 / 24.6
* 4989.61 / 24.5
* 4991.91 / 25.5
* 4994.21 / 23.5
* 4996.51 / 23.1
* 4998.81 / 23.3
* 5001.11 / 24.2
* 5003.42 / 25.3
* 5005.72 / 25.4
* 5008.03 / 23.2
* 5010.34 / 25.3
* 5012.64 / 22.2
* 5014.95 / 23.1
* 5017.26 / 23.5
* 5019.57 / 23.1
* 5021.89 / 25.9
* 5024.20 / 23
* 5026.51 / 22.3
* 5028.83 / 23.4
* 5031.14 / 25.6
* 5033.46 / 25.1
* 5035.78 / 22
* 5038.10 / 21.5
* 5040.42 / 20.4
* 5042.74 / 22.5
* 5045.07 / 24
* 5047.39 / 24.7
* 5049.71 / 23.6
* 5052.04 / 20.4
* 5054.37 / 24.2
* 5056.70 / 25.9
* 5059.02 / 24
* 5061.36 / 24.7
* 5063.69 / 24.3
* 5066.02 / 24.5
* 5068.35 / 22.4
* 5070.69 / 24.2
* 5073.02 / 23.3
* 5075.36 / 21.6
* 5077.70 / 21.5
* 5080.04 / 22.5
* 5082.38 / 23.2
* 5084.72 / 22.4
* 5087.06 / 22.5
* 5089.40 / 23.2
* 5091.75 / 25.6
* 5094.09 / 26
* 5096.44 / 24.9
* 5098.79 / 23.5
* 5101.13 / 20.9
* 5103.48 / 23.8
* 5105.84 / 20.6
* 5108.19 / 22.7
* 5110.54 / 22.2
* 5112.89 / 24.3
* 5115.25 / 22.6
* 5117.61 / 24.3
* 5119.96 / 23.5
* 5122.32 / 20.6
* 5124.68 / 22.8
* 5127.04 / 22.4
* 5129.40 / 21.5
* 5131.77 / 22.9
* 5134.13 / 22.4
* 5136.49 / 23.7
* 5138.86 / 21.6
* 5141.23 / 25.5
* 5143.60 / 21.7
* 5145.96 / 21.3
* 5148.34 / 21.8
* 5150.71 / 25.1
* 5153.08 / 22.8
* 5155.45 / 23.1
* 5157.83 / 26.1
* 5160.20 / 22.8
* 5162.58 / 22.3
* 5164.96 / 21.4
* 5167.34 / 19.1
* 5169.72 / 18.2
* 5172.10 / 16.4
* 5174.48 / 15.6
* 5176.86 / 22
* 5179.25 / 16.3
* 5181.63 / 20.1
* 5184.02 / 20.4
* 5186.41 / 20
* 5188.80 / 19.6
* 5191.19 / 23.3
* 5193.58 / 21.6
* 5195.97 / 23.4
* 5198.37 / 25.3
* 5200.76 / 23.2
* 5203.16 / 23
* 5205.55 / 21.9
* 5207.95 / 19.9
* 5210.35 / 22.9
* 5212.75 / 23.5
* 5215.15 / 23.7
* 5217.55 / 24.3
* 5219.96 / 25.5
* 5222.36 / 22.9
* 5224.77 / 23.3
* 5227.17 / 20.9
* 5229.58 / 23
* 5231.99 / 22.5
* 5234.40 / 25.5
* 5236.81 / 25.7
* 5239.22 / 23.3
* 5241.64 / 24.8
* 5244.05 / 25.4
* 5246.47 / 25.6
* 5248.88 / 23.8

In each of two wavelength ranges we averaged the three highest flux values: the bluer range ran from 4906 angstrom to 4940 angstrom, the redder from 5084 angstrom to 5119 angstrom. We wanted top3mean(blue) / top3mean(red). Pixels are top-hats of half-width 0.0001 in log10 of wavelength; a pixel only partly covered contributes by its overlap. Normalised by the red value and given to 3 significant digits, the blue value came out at 1.04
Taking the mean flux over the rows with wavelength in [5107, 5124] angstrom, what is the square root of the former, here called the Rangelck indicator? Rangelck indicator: 4.78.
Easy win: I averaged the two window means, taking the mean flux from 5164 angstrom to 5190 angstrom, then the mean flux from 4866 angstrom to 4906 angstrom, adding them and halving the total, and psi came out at 21.1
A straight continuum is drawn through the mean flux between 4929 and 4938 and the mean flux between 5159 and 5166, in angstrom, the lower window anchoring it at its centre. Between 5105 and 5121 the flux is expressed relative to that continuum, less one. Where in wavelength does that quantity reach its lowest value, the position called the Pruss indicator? 5105.84 angstrom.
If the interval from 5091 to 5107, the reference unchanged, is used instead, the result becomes 5105.84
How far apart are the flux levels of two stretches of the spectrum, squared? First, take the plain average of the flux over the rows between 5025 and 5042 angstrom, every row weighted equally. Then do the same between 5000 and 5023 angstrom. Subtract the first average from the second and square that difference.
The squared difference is 1.5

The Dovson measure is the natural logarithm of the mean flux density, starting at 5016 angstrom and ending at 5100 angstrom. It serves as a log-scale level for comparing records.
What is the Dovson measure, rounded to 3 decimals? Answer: 3.156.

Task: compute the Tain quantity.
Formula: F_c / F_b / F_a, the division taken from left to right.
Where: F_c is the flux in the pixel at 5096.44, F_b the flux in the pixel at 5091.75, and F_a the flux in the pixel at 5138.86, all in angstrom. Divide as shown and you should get 0.0450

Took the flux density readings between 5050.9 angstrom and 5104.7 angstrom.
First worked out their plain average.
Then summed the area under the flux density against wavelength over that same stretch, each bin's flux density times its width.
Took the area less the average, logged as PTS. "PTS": 1238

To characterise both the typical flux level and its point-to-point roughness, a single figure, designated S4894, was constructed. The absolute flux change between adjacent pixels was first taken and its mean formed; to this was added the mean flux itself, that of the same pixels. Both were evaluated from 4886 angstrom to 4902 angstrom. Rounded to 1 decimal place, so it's 25.3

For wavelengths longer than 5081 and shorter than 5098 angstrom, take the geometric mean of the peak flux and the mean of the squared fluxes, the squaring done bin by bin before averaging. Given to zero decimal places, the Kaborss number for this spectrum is 122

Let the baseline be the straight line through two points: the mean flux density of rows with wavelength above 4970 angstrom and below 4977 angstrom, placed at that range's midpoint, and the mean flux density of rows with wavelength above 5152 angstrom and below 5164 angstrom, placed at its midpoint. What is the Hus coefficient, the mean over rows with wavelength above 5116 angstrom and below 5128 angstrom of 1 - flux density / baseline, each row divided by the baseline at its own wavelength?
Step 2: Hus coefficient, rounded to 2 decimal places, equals 0.04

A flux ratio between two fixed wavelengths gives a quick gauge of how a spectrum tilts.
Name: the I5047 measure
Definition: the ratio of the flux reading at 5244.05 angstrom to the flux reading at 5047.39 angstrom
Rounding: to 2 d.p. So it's 1.03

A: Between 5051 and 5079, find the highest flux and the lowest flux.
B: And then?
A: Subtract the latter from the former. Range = 5.5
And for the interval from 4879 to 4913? 6.9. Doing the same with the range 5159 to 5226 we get 9.9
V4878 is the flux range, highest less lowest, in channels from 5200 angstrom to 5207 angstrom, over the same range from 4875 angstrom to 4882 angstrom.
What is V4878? 0.37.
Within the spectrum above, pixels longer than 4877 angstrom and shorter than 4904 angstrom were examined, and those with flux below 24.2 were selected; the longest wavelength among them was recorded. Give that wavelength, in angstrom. 4900.80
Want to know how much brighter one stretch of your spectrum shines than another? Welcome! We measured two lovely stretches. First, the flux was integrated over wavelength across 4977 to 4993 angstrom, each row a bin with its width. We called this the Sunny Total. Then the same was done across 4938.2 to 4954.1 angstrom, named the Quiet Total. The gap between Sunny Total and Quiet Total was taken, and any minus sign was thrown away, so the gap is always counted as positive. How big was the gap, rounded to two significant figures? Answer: 21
